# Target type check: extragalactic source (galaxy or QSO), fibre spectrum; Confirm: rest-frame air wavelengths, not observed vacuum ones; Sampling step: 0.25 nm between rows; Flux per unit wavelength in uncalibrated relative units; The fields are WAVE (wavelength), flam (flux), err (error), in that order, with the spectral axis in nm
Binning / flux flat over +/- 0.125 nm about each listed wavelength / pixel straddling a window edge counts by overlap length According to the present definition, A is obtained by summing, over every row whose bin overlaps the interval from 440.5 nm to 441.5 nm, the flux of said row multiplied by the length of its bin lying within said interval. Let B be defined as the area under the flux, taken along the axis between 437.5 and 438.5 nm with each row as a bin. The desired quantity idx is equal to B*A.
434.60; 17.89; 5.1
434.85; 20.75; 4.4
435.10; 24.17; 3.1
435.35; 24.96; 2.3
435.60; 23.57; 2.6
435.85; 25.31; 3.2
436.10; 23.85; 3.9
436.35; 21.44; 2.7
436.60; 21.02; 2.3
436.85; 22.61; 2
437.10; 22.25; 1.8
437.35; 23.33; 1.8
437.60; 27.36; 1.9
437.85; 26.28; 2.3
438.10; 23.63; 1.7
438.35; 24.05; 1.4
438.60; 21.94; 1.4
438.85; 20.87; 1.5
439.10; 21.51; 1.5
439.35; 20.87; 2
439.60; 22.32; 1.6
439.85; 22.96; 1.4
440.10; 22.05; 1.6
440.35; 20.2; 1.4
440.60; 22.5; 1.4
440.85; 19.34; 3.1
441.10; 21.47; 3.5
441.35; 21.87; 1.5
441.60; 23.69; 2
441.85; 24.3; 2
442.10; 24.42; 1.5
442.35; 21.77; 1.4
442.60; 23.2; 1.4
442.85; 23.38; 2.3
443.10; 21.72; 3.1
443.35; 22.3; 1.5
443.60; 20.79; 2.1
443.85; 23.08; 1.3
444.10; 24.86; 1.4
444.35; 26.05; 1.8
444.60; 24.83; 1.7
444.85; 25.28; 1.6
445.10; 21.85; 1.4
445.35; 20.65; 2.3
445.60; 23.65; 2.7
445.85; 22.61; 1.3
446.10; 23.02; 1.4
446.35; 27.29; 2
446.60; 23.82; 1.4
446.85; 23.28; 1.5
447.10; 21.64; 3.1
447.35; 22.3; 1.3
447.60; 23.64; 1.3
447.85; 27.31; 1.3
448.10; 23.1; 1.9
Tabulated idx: 537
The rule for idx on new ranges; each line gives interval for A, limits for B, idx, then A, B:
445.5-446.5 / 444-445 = 608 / 24.1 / 25.2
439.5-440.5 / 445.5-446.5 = 528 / 21.9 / 24.1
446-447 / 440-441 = 511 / 24.3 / 21.0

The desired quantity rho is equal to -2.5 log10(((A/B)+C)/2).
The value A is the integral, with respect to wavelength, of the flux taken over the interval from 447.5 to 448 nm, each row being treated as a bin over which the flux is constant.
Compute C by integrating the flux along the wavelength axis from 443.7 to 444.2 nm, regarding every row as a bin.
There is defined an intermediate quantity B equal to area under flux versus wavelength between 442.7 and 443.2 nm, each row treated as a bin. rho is -2.03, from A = 12.7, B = 11.31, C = 11.9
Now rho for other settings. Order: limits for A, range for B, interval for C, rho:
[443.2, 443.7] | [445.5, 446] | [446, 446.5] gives -2.08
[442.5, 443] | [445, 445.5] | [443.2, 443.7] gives -1.93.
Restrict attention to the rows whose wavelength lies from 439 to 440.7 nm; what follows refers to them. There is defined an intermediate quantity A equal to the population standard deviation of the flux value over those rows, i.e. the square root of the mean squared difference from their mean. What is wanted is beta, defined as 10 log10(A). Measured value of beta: -0.46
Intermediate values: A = 0.90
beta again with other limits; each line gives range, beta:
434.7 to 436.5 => 2.02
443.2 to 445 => 2.41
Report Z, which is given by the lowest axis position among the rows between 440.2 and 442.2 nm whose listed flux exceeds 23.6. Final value 441.60 nm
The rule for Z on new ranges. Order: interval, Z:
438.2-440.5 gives 438.35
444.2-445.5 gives 444.35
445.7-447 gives 446.35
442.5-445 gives 444.10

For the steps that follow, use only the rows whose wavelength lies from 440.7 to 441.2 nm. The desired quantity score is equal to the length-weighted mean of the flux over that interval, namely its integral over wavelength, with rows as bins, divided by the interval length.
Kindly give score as 20.5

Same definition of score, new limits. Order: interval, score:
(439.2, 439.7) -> 21.6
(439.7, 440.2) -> 22.5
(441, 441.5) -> 21.8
